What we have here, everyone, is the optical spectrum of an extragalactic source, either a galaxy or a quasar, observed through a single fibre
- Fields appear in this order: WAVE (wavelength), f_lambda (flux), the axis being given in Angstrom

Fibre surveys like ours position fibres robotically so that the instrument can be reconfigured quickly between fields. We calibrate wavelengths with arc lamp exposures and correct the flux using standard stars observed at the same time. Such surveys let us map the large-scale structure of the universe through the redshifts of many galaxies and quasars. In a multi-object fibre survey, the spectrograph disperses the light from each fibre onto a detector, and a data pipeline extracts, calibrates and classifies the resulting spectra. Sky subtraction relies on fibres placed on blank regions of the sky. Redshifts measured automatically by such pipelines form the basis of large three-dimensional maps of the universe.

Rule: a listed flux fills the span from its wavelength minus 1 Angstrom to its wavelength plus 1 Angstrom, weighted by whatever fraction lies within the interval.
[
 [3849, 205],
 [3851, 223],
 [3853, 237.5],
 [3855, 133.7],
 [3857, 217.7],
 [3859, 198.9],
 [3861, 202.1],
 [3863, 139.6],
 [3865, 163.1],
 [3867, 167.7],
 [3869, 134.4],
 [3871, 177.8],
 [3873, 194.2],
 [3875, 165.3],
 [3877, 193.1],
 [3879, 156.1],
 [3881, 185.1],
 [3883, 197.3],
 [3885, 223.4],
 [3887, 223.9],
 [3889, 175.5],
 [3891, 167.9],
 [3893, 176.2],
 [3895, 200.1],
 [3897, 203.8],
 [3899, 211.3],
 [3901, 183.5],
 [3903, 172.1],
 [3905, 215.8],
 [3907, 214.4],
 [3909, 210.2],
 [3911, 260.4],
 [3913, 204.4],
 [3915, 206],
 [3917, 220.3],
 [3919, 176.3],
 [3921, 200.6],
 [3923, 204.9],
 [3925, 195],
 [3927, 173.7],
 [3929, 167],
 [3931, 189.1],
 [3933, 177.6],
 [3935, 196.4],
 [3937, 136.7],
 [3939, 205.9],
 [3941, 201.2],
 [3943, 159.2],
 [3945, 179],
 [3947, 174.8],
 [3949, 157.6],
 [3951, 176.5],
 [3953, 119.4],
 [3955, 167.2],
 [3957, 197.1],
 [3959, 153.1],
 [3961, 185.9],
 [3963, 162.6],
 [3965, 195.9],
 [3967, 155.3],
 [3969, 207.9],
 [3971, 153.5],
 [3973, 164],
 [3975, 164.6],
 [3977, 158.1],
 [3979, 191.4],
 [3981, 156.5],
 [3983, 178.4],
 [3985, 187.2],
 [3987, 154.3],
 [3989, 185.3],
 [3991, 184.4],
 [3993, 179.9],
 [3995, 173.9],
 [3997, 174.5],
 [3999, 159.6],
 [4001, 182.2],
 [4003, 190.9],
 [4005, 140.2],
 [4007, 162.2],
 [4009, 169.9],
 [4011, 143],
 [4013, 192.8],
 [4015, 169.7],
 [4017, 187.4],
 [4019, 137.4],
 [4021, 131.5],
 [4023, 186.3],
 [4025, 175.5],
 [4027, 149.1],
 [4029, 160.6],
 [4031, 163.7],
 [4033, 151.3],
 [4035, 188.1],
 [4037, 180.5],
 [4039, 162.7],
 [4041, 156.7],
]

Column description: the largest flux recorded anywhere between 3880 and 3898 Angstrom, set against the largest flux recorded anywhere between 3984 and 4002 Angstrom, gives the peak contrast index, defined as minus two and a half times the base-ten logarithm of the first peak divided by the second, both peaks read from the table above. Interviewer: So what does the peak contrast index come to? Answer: -0.19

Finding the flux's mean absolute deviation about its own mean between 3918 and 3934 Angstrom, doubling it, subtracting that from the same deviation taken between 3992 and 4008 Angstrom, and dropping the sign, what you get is 11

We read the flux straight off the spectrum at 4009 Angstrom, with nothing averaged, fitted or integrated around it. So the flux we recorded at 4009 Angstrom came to 169.9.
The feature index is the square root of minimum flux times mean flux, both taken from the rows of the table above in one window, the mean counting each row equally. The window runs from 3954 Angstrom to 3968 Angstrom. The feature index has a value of 163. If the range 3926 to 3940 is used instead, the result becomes 156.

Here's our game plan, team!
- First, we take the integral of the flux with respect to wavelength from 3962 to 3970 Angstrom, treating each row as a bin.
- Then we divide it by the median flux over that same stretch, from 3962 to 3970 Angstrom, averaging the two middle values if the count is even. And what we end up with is 8.05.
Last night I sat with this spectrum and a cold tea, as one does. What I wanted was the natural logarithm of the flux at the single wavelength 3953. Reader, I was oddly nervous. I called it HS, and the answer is 4.78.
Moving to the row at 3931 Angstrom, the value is 5.24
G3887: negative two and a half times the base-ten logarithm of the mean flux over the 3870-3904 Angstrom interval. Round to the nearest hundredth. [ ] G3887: -5.69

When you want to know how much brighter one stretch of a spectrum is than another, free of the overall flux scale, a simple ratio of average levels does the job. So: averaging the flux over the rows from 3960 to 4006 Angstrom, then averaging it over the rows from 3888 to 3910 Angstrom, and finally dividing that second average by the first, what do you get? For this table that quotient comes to 1.12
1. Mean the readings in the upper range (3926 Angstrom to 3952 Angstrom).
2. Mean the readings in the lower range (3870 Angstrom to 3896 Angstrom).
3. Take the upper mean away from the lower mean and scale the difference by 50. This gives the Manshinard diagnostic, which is 543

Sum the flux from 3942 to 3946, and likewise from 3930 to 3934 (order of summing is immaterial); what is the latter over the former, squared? 1.2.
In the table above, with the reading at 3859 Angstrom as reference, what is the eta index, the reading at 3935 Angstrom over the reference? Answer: 0.99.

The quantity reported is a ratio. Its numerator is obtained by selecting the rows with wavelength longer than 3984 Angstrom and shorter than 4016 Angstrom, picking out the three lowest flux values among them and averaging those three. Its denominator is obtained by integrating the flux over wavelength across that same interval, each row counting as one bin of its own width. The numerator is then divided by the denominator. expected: 0.0265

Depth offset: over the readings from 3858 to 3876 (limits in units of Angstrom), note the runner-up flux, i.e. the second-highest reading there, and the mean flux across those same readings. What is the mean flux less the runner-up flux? -27.4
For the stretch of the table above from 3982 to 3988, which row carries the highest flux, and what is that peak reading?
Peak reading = 187.2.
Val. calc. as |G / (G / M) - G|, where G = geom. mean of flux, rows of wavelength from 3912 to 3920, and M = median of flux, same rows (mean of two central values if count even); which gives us 4.1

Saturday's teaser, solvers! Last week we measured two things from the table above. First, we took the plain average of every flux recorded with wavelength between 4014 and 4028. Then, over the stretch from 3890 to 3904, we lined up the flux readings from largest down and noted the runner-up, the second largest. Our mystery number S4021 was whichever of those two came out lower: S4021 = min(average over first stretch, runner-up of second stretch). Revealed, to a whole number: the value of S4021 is 162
